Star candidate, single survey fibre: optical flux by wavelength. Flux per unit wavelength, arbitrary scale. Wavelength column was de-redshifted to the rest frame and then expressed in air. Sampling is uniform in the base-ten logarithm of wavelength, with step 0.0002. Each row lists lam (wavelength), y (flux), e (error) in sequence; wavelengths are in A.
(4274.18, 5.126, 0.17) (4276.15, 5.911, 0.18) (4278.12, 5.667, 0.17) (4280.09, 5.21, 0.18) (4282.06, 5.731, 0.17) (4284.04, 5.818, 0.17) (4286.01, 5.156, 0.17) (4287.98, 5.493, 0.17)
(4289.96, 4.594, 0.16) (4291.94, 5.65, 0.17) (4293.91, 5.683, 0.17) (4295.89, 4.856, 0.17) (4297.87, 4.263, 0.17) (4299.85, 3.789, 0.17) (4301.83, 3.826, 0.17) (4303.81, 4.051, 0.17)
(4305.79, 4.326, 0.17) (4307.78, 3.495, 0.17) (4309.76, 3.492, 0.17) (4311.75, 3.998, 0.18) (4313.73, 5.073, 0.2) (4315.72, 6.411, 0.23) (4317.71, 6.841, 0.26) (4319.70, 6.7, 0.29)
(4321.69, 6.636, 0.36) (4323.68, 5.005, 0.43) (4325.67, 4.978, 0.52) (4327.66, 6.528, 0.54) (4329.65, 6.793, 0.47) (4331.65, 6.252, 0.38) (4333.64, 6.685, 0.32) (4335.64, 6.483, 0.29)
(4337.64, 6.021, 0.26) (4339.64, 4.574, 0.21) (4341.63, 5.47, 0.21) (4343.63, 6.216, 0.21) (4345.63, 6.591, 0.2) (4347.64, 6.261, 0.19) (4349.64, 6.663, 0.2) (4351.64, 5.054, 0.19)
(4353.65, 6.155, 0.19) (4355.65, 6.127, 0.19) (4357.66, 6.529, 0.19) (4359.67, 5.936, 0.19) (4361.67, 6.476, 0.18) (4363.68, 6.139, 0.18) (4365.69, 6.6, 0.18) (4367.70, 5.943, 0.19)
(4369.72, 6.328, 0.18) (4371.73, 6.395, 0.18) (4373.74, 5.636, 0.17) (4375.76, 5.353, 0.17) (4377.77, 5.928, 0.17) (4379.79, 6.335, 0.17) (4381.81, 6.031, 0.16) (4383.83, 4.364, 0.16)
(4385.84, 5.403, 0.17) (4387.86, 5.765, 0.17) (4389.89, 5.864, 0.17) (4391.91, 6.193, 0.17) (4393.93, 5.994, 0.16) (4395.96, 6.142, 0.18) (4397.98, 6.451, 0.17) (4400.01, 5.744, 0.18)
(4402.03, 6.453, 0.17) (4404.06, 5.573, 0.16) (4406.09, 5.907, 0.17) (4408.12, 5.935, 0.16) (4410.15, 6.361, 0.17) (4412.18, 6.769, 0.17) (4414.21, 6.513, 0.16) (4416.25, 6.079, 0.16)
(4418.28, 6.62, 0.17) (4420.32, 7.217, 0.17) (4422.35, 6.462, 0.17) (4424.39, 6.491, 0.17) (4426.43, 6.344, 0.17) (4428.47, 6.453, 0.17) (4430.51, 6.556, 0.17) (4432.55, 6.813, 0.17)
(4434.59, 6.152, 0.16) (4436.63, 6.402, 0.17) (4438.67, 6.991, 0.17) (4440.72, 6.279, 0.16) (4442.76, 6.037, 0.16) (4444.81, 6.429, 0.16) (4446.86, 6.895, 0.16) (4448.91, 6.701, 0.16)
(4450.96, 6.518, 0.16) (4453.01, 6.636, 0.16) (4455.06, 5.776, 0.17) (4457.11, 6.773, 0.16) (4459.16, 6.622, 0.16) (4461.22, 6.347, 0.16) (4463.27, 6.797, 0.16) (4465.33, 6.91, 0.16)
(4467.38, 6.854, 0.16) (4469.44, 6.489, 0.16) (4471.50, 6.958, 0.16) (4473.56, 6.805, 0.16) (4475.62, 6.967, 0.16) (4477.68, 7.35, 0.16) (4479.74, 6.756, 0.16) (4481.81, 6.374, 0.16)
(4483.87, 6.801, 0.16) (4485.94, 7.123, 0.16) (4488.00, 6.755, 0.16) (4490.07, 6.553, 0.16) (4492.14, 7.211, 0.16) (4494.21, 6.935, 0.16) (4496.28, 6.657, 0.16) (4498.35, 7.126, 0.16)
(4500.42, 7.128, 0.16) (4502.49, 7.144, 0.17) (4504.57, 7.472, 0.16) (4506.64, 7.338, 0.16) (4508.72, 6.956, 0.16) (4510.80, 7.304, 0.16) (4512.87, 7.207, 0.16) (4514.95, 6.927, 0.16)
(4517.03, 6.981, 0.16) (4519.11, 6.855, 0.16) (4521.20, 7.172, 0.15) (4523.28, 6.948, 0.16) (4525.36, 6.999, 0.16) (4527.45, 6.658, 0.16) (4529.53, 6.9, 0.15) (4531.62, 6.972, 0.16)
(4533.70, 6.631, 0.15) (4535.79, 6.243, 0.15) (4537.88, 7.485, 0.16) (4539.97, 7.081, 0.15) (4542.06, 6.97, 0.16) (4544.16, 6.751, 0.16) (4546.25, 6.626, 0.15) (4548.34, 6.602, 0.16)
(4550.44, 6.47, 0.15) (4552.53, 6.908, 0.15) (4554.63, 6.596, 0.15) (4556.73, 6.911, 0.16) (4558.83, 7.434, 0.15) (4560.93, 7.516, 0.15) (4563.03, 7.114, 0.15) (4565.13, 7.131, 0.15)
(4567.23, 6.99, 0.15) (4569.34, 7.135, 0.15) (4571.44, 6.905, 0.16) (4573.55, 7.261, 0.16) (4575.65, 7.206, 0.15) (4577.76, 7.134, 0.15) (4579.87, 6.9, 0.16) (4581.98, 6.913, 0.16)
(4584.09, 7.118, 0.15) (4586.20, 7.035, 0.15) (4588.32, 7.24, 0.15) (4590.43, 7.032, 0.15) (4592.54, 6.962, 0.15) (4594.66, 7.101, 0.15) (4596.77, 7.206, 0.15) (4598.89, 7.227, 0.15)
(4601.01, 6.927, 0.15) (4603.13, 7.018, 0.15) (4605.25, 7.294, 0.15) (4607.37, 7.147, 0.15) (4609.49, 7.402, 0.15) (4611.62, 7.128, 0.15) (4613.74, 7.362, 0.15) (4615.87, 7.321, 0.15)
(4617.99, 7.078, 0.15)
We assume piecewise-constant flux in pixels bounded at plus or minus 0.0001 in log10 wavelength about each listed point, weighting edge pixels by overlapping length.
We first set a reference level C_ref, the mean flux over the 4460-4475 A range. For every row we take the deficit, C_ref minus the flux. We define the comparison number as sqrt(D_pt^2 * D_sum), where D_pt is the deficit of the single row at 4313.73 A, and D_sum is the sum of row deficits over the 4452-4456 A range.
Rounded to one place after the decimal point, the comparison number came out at 1.7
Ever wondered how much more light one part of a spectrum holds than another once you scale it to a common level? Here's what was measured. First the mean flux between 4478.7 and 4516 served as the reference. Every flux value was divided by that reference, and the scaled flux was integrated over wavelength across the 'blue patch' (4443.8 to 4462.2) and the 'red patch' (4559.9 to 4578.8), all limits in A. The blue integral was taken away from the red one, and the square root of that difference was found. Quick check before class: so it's 1.5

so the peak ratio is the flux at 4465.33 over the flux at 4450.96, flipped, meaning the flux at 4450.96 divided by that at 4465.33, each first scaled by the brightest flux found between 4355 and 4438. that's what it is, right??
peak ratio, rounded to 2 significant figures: 0.94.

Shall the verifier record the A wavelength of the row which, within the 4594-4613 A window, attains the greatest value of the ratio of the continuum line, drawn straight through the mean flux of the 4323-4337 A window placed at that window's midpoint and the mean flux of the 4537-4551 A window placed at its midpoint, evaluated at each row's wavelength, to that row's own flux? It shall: 4601.01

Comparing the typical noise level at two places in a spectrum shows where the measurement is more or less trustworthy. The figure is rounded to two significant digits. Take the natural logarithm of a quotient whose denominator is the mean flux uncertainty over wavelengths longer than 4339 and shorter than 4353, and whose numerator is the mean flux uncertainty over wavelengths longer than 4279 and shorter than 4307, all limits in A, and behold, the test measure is -0.17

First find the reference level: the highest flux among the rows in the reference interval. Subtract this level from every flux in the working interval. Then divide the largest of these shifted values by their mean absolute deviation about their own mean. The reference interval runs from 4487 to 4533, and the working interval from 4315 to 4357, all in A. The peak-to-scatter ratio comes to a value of -1.18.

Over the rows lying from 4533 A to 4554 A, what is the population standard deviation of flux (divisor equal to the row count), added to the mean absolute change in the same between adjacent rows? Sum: 0.67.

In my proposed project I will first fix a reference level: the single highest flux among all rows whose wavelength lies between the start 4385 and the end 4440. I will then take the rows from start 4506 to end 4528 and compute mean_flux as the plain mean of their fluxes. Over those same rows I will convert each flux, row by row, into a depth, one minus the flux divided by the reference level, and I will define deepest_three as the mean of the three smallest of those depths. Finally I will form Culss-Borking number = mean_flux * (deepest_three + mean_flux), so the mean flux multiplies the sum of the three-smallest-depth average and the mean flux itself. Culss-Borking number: 49.4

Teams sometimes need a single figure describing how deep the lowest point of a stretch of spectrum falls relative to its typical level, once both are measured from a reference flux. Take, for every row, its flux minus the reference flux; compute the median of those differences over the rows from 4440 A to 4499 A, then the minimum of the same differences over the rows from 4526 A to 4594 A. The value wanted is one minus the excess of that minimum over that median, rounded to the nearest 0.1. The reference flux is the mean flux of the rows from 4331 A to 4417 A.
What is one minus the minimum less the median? 1.5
